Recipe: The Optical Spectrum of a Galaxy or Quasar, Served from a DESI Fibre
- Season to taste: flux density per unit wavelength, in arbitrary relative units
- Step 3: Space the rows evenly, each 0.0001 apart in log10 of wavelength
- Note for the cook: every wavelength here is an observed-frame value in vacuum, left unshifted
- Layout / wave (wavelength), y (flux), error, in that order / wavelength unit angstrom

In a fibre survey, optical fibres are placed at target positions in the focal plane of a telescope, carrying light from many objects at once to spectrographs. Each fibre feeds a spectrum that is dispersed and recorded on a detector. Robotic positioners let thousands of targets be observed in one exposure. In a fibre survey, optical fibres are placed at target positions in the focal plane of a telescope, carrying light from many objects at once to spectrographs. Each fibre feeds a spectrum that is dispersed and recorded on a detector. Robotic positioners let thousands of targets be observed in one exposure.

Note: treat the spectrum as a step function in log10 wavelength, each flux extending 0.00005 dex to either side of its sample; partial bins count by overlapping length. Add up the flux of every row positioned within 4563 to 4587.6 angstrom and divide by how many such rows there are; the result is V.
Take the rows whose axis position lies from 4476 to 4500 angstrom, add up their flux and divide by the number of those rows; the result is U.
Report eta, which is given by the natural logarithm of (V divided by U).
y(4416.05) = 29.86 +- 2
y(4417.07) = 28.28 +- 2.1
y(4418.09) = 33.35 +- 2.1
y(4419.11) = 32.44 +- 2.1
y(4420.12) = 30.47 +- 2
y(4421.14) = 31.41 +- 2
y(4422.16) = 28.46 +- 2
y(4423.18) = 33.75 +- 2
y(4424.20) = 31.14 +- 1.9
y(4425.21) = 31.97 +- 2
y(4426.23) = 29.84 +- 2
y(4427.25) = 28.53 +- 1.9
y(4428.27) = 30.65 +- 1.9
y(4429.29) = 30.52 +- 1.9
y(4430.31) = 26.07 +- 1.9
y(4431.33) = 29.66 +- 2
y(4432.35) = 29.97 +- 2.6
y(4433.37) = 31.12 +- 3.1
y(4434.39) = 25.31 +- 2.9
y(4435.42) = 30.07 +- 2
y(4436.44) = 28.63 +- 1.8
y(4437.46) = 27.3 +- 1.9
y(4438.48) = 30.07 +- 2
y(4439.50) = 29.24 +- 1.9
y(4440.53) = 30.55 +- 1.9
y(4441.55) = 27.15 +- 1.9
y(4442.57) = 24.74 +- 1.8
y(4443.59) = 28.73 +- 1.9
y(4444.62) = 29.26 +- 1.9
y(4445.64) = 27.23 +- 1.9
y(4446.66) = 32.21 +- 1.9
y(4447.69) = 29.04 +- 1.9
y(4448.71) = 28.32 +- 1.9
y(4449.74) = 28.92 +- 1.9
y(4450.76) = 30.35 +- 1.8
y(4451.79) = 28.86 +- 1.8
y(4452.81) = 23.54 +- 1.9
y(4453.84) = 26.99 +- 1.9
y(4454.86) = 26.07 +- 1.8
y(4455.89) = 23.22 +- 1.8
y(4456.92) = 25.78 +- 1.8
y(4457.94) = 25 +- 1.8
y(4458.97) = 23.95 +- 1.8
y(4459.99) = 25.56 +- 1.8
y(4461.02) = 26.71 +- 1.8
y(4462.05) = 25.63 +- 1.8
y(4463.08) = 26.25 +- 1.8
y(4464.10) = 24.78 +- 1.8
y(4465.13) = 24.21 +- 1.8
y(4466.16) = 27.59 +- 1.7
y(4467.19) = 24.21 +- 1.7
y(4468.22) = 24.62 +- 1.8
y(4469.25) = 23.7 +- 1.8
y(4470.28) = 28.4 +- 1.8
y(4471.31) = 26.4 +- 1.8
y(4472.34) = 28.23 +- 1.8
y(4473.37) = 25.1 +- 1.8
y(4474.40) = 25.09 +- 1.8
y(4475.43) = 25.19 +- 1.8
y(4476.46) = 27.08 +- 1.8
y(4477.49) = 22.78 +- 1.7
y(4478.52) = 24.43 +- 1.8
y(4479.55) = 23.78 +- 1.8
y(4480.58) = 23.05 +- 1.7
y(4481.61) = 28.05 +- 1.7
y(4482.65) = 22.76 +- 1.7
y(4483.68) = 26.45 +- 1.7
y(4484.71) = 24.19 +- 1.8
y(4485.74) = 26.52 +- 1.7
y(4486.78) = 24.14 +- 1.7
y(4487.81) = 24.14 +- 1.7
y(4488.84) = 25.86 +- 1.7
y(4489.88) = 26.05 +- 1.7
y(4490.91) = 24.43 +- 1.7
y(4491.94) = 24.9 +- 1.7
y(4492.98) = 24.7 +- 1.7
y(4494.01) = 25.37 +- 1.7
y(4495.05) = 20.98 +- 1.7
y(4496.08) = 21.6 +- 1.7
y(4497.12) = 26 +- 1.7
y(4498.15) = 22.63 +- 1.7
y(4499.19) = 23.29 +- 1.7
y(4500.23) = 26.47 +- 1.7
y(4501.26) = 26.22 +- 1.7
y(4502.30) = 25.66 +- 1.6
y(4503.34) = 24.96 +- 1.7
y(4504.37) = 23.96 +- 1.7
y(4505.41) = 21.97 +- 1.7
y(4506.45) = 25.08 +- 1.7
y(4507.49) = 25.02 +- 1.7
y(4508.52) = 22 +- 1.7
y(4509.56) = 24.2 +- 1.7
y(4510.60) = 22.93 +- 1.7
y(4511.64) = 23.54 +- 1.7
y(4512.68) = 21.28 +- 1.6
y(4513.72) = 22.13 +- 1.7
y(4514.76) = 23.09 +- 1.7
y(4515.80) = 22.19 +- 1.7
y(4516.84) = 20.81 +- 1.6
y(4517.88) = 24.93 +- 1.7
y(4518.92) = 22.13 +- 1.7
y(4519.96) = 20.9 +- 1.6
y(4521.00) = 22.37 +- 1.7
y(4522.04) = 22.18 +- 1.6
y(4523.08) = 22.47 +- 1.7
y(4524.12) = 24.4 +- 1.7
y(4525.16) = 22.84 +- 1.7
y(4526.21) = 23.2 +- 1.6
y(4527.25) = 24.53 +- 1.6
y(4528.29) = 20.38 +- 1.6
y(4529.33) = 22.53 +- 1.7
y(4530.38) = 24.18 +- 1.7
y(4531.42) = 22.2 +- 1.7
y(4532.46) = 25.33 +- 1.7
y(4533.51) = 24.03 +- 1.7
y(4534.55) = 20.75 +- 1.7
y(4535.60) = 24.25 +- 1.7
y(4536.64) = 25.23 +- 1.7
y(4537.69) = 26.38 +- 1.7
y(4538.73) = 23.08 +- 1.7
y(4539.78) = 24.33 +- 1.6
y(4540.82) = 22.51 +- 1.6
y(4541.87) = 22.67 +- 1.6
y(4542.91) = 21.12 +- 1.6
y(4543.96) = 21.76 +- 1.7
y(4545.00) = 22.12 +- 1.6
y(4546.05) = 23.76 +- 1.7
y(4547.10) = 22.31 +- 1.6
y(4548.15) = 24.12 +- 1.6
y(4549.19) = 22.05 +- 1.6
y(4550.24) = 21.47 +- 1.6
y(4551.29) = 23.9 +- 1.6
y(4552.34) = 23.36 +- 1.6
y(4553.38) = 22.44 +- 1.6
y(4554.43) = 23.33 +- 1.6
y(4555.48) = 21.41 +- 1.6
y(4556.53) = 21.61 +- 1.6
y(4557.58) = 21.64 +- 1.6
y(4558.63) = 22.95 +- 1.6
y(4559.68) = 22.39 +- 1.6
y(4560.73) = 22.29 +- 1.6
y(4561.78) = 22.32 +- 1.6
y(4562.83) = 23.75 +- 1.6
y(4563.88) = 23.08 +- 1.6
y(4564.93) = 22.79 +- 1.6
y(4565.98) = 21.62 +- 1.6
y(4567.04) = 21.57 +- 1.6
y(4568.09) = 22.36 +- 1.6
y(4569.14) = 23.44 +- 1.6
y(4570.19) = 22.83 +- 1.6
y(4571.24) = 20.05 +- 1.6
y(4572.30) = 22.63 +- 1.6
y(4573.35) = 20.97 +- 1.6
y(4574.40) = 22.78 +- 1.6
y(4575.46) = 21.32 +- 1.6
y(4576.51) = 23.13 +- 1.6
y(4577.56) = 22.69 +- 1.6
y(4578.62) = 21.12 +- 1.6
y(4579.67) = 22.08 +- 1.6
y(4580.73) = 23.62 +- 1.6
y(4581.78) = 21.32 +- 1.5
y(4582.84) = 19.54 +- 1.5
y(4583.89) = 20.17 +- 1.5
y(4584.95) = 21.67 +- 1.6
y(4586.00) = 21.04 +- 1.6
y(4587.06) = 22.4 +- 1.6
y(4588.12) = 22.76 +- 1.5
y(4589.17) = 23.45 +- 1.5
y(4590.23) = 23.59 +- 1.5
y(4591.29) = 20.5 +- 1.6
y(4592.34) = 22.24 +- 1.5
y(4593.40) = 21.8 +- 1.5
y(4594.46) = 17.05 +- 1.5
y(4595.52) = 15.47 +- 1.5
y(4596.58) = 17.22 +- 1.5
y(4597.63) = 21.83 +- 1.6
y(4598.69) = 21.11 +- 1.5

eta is -0.11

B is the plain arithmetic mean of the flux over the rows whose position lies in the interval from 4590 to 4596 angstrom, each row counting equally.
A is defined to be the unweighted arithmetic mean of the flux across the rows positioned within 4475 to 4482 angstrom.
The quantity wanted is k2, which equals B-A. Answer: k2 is -5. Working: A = 24.9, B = 20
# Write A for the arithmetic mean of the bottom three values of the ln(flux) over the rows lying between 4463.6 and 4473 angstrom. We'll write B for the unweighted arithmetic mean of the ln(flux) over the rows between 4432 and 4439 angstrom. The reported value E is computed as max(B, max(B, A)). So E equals 3.36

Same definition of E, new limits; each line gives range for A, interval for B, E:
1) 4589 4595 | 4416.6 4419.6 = 3.44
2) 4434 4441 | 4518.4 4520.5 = 3.30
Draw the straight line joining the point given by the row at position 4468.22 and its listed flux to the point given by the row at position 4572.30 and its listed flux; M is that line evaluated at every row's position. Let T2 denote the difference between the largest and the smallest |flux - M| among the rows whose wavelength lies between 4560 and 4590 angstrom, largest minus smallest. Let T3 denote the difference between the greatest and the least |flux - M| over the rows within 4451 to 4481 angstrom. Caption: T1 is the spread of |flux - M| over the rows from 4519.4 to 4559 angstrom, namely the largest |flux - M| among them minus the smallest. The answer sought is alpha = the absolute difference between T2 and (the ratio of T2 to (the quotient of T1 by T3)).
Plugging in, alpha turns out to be 0.9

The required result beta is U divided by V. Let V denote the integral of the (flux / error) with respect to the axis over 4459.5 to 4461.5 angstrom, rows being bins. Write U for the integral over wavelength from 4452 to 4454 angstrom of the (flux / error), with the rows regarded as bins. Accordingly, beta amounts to 0.94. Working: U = 27.1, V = 29.0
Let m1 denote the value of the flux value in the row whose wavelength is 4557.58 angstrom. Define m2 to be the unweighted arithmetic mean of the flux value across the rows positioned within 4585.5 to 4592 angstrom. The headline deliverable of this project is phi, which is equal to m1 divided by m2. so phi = 0.97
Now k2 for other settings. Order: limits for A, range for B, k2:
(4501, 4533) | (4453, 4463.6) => 2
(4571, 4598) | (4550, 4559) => 1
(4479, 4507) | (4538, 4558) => -2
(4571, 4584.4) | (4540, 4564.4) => 1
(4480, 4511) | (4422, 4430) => 6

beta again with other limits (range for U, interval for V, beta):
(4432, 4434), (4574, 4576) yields 0.77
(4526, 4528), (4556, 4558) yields 1.09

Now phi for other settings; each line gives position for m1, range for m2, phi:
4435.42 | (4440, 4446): 1.08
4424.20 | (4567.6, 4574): 1.41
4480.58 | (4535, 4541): 0.95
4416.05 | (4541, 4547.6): 1.34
